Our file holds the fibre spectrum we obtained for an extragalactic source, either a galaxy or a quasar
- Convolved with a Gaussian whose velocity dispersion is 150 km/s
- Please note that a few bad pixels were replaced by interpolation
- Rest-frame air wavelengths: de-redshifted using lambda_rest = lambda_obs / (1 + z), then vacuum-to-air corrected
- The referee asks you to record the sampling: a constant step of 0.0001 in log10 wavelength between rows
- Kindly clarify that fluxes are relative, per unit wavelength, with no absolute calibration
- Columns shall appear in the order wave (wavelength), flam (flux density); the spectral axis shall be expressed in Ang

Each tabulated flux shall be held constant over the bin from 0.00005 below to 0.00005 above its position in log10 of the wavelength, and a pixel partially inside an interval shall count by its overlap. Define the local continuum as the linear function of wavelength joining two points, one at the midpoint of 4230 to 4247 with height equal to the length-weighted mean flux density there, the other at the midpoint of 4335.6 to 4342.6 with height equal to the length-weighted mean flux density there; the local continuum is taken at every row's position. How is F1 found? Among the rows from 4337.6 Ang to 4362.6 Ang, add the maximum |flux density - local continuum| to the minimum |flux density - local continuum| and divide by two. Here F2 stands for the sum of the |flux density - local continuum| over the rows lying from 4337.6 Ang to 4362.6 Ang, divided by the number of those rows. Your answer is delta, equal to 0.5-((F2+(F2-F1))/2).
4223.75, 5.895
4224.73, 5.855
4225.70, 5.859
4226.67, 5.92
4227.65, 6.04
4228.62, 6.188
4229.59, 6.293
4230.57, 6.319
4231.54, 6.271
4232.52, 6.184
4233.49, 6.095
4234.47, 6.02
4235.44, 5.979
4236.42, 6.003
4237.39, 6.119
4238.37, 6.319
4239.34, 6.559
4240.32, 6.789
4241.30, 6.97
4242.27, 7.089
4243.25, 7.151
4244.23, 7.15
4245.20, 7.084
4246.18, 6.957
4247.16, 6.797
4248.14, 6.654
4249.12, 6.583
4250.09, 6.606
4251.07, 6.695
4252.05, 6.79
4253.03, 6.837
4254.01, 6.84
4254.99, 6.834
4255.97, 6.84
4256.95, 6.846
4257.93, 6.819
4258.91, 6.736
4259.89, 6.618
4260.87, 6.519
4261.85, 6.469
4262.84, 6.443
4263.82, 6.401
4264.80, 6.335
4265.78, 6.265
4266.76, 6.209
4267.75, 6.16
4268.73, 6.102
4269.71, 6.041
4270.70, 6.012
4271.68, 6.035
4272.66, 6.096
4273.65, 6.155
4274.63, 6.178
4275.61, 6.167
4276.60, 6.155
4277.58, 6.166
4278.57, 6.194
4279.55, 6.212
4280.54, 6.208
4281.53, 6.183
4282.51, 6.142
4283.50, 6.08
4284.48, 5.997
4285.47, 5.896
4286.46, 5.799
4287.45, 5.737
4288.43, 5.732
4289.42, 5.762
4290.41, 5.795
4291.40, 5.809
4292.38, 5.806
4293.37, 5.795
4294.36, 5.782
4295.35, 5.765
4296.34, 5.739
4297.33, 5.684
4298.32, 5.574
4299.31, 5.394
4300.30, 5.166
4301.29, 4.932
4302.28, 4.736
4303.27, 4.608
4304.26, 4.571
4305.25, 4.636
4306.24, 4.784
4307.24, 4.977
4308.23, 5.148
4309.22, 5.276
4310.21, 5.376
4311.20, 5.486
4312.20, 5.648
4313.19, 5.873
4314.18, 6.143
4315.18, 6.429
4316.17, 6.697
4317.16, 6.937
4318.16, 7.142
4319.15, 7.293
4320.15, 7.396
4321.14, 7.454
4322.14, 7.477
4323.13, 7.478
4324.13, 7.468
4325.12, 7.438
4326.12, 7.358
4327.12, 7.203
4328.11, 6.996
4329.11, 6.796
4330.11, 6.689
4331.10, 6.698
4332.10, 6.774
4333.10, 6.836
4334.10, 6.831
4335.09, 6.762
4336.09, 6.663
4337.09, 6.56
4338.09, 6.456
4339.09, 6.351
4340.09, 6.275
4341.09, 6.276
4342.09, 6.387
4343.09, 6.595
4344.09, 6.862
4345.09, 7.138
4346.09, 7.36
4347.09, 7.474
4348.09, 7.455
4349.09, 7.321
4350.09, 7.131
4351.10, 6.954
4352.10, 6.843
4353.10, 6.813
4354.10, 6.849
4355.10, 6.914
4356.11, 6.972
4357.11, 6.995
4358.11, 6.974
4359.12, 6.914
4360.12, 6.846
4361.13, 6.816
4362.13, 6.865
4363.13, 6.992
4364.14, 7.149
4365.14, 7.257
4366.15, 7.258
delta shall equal 0.28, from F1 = 0.5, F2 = 0.50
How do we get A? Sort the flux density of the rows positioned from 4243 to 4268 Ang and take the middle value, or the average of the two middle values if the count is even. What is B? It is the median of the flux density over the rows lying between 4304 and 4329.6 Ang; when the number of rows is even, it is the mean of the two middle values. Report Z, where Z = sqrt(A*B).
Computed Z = 6.7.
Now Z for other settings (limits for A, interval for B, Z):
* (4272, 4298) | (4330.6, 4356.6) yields 6.4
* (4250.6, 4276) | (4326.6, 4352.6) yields 6.6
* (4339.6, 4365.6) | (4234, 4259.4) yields 6.9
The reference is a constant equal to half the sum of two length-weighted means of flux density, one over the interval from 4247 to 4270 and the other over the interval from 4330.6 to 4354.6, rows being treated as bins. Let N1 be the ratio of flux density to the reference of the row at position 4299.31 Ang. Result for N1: 0.81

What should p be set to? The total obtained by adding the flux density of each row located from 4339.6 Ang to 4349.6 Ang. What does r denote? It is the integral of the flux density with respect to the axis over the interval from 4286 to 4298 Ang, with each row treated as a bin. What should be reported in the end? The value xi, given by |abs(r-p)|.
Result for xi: 0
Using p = 69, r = 69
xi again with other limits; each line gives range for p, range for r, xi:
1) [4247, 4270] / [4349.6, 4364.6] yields 53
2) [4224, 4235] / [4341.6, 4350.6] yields 3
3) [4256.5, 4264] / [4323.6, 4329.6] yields 10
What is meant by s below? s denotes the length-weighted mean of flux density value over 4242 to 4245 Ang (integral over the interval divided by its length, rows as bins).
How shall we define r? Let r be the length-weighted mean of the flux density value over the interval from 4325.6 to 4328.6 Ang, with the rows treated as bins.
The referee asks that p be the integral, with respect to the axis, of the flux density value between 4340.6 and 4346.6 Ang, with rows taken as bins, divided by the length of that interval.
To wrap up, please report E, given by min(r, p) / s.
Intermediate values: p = 6.8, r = 7.2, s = 7.13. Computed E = 0.95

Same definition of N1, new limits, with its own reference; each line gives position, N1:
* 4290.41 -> 0.87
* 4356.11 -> 1.04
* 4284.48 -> 0.90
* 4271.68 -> 0.90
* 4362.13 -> 1.03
